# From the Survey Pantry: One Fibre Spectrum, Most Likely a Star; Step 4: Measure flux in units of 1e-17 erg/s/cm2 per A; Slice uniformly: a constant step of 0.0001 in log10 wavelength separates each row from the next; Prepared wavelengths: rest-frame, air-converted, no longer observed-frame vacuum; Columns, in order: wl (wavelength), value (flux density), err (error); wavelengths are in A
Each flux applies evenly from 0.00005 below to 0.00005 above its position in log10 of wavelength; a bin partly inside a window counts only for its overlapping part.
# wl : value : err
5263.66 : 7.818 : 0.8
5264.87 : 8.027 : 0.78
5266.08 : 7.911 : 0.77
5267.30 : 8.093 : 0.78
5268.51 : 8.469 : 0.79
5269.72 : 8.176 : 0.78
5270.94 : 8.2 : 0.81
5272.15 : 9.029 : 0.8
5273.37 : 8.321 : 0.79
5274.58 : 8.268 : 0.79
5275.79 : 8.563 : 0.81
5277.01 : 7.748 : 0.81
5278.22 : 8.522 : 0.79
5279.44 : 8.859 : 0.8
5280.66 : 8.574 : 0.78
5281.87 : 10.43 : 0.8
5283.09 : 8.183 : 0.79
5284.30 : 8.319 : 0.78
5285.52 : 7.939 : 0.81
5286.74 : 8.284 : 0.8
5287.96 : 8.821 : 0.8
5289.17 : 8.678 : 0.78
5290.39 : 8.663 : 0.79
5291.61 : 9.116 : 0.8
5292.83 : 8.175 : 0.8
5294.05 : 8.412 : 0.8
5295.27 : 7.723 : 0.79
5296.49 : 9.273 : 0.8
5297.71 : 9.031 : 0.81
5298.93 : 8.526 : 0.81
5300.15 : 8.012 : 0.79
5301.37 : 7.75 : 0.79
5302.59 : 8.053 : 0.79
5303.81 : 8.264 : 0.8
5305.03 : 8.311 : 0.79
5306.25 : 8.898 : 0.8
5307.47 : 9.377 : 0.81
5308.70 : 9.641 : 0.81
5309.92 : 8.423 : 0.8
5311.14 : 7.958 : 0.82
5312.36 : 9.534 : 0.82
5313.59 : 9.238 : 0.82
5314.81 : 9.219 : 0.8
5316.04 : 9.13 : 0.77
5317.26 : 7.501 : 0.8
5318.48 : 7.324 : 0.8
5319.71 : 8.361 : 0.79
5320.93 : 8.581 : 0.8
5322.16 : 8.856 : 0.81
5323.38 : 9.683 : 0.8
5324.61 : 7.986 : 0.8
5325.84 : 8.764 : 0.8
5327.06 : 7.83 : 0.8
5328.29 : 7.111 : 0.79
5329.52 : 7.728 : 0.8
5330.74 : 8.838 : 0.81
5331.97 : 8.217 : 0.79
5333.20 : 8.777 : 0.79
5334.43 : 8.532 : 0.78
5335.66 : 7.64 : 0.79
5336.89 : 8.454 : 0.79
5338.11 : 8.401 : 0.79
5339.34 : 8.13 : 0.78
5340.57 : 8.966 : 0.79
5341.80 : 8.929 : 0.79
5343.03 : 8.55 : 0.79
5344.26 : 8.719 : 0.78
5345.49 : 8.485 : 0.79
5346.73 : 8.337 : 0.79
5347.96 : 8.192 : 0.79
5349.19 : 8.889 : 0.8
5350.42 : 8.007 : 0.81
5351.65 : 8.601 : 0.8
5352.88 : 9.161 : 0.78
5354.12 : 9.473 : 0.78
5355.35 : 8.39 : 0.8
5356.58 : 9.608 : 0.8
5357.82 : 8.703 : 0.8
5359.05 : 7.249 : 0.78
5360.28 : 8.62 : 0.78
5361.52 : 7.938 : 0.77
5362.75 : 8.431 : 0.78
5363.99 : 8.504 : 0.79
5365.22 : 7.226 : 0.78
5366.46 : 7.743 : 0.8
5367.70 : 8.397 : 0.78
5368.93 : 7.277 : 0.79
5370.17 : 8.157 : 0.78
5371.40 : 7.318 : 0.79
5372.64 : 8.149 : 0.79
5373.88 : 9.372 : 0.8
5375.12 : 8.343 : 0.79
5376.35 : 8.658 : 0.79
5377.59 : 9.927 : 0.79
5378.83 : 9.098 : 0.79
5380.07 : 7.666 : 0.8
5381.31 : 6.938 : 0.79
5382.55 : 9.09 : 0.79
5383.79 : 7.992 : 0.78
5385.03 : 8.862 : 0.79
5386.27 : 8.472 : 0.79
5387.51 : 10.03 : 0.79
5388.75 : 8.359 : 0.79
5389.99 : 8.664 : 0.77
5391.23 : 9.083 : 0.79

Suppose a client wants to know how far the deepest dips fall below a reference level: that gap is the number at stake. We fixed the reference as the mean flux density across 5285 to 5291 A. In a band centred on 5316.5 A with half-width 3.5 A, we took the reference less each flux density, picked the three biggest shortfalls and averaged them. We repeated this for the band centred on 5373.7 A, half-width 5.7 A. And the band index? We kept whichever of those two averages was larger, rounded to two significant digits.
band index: 0.90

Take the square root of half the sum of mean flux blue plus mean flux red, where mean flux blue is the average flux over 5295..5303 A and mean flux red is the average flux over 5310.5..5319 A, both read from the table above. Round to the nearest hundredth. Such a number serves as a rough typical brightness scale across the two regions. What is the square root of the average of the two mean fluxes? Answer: 2.91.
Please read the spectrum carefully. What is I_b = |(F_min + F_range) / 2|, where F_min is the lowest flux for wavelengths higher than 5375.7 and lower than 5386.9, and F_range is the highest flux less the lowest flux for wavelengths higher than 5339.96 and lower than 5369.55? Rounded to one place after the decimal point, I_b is 4.7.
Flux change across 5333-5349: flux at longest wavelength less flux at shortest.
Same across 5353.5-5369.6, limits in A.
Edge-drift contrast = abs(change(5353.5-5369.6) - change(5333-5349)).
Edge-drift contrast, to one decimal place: 1.6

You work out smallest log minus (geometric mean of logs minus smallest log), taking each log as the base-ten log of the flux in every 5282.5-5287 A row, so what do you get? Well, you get 0.887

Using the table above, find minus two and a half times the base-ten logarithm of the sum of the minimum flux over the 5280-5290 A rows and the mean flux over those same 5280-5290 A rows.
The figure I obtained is -3.050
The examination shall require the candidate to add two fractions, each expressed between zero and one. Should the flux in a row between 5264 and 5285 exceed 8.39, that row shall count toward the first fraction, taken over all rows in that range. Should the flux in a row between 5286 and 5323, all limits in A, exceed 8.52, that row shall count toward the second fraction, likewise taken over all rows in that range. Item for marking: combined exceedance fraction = 0.95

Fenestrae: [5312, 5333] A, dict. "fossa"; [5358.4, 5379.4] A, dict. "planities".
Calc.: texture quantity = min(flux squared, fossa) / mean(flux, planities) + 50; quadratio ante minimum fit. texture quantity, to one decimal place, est 56.1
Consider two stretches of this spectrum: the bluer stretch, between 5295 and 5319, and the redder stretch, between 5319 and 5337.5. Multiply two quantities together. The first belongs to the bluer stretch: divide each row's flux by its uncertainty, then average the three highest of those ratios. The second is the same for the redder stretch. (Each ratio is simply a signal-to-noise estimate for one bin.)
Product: 134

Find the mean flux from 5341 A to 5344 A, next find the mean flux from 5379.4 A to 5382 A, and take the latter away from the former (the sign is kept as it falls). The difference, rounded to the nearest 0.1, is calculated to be 1.4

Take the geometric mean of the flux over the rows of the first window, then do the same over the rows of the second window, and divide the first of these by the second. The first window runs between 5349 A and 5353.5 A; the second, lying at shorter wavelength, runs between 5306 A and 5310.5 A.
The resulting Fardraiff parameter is 0.95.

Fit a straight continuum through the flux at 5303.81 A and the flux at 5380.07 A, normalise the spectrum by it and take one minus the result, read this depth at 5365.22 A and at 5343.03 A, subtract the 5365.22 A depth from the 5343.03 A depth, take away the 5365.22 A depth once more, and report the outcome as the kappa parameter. -0.2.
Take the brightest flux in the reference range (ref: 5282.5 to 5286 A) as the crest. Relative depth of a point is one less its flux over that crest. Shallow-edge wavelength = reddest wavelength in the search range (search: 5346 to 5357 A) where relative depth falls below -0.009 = 5356.58 A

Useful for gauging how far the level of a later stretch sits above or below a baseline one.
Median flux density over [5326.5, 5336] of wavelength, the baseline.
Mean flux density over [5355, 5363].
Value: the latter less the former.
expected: 0.40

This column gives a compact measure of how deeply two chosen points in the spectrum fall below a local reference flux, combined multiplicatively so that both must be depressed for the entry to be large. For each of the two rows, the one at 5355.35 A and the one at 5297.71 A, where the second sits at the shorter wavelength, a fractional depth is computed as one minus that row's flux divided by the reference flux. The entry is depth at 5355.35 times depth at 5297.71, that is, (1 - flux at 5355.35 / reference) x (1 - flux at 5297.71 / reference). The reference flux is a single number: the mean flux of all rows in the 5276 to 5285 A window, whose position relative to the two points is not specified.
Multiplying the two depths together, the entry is -0.0013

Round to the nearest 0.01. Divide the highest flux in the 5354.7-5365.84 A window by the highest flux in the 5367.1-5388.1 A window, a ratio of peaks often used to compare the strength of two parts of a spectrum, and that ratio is 0.96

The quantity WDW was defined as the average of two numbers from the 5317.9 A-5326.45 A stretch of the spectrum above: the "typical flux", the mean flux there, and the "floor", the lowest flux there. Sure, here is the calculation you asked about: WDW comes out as 7.92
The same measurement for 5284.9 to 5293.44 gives 8.23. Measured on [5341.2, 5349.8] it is 8.39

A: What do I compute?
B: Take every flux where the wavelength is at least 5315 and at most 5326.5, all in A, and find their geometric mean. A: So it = 8.43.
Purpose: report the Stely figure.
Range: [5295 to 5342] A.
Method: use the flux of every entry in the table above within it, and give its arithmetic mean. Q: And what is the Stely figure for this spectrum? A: 8.49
